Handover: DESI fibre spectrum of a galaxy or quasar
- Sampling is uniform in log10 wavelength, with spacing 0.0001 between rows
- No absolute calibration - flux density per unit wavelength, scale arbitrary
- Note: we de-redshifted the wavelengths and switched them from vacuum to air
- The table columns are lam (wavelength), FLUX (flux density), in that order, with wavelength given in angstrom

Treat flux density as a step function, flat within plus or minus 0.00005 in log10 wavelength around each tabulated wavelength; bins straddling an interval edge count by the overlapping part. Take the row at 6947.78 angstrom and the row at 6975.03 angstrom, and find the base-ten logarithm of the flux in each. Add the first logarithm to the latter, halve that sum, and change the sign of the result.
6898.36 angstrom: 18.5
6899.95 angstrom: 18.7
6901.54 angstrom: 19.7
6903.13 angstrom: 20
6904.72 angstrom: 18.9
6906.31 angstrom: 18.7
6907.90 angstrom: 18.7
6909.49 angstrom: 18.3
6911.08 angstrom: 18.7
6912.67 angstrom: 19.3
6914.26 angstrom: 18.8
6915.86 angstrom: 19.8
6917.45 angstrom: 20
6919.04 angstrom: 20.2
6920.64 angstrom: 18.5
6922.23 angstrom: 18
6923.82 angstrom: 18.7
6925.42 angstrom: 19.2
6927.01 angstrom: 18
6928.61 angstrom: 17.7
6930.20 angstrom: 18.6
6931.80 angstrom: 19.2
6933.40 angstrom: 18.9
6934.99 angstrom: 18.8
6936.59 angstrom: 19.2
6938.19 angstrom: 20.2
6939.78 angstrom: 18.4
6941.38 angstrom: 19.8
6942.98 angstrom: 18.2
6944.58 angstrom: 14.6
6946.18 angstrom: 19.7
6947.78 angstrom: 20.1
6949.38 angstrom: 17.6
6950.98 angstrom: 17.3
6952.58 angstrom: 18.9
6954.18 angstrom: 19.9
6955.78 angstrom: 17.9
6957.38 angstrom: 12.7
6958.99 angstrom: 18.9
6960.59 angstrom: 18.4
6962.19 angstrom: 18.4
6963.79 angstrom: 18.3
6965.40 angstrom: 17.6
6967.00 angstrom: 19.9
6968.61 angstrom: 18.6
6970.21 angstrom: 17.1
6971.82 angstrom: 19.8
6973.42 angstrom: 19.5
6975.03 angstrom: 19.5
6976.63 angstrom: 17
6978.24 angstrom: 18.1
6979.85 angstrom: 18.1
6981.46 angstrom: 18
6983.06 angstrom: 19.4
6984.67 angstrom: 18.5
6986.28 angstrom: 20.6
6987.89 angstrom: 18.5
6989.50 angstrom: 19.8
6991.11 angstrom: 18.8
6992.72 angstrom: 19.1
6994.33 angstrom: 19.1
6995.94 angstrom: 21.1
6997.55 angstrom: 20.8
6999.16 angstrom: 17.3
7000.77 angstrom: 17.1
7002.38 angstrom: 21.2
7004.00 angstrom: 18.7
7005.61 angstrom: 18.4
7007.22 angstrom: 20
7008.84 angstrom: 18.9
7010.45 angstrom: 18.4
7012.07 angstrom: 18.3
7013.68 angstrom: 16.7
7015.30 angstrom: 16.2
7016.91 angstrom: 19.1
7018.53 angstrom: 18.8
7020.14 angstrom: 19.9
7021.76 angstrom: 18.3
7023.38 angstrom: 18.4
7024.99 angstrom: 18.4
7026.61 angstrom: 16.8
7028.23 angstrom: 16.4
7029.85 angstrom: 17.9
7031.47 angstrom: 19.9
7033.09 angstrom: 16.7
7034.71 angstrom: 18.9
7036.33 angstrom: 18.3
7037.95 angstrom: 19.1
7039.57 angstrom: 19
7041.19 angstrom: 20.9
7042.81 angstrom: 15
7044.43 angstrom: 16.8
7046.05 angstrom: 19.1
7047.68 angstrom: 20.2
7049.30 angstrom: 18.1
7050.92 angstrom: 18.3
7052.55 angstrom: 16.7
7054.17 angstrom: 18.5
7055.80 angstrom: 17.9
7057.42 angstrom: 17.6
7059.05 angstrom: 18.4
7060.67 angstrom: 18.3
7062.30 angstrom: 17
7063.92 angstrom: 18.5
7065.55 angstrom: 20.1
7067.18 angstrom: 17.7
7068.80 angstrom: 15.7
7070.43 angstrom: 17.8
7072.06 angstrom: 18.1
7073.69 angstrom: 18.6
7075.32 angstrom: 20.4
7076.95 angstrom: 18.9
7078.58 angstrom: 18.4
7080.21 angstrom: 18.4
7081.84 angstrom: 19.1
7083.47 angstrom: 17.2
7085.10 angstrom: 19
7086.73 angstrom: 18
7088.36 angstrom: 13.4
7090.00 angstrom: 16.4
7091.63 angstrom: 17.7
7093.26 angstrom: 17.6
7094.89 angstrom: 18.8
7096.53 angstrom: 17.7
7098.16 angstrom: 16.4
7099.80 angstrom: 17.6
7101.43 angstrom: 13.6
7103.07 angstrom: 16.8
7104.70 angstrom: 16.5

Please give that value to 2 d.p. -1.30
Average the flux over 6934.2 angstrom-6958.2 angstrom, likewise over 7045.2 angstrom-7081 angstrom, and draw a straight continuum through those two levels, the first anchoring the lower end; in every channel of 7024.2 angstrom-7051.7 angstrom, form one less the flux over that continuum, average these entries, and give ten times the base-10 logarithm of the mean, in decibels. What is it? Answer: -25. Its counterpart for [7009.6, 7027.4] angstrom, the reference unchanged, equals -21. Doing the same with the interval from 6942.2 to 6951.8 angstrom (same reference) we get -18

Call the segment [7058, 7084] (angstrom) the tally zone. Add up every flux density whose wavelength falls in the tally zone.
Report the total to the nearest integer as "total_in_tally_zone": 293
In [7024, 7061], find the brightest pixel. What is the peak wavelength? 7041.19 angstrom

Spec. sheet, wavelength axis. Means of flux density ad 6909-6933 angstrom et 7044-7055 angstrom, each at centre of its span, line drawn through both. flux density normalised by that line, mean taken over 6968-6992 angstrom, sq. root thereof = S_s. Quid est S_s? 1.00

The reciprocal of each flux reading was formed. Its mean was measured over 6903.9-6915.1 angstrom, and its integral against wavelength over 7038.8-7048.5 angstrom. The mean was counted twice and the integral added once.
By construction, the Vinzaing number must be 0.64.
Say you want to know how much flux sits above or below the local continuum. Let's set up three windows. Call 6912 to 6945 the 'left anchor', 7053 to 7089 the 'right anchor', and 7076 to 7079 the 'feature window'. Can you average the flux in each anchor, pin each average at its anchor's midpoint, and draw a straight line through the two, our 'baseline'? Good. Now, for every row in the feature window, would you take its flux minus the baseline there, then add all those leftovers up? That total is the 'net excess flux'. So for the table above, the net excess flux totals 1.3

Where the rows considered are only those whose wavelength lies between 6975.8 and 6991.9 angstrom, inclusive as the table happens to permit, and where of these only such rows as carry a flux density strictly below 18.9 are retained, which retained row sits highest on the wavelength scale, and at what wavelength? 6991.11 angstrom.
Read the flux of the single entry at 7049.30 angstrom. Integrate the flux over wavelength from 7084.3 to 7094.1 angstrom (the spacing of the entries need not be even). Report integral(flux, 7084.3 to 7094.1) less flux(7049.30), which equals 149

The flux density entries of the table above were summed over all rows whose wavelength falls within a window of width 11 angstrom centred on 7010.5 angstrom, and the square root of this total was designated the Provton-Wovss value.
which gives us 11.3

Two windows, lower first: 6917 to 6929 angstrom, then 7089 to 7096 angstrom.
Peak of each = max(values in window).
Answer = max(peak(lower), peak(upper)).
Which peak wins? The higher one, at 20.2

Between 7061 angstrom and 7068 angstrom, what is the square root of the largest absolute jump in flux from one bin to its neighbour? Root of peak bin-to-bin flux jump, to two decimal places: 1.55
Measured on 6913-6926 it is 1.30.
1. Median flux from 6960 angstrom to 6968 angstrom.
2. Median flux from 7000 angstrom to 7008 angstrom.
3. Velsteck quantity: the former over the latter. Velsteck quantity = 0.984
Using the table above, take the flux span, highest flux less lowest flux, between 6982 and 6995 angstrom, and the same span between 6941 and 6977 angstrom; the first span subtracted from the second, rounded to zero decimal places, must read 5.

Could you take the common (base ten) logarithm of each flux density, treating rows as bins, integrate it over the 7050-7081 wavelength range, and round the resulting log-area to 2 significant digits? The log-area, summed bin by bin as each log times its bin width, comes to 39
